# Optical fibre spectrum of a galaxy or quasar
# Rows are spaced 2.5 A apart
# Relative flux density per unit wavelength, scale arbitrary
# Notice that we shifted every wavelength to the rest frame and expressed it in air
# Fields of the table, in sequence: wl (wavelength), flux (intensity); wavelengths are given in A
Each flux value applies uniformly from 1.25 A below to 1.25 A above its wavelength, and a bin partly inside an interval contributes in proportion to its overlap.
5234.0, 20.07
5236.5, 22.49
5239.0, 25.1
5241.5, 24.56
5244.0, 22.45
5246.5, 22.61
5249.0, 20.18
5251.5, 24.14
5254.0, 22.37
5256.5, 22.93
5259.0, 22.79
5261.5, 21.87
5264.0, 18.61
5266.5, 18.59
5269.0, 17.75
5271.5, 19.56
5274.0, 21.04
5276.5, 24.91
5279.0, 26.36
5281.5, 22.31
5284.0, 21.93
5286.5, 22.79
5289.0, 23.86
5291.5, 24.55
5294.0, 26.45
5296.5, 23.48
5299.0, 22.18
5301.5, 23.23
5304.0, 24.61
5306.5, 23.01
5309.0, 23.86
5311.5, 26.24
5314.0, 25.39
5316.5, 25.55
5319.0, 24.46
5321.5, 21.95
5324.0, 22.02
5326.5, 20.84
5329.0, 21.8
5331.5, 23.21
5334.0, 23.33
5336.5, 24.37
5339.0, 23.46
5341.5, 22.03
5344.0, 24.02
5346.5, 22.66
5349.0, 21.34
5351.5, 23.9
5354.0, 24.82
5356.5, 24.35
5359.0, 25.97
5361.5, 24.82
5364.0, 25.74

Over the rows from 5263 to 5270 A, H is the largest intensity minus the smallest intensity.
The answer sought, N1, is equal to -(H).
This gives -0.9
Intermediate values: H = 0.9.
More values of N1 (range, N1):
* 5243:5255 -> -4.0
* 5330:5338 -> -1.2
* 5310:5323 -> -4.3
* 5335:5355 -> -3.5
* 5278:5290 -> -4.4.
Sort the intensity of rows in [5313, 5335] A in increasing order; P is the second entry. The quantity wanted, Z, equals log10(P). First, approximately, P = 21.8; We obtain 1.34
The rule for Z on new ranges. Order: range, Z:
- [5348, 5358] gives 1.38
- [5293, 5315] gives 1.36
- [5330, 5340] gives 1.37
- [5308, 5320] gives 1.39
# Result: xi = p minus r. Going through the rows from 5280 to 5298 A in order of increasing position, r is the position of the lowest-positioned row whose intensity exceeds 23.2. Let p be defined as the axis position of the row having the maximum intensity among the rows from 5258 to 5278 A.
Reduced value -12.5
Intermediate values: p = 5276.5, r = 5289.0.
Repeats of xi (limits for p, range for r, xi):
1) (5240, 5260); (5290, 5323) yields -50.0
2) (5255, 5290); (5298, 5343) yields -22.5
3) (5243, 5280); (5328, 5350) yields -52.5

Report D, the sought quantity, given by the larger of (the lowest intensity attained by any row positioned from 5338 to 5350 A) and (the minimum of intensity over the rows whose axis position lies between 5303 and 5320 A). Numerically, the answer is 23.0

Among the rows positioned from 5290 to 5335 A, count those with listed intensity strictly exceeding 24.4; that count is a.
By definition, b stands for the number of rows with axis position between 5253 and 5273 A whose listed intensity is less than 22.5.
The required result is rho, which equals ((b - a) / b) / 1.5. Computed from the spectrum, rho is -0.1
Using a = 7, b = 6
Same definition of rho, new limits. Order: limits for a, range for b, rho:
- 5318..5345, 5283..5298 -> 0.0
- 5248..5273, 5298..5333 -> 0.7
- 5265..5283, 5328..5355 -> 0.2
